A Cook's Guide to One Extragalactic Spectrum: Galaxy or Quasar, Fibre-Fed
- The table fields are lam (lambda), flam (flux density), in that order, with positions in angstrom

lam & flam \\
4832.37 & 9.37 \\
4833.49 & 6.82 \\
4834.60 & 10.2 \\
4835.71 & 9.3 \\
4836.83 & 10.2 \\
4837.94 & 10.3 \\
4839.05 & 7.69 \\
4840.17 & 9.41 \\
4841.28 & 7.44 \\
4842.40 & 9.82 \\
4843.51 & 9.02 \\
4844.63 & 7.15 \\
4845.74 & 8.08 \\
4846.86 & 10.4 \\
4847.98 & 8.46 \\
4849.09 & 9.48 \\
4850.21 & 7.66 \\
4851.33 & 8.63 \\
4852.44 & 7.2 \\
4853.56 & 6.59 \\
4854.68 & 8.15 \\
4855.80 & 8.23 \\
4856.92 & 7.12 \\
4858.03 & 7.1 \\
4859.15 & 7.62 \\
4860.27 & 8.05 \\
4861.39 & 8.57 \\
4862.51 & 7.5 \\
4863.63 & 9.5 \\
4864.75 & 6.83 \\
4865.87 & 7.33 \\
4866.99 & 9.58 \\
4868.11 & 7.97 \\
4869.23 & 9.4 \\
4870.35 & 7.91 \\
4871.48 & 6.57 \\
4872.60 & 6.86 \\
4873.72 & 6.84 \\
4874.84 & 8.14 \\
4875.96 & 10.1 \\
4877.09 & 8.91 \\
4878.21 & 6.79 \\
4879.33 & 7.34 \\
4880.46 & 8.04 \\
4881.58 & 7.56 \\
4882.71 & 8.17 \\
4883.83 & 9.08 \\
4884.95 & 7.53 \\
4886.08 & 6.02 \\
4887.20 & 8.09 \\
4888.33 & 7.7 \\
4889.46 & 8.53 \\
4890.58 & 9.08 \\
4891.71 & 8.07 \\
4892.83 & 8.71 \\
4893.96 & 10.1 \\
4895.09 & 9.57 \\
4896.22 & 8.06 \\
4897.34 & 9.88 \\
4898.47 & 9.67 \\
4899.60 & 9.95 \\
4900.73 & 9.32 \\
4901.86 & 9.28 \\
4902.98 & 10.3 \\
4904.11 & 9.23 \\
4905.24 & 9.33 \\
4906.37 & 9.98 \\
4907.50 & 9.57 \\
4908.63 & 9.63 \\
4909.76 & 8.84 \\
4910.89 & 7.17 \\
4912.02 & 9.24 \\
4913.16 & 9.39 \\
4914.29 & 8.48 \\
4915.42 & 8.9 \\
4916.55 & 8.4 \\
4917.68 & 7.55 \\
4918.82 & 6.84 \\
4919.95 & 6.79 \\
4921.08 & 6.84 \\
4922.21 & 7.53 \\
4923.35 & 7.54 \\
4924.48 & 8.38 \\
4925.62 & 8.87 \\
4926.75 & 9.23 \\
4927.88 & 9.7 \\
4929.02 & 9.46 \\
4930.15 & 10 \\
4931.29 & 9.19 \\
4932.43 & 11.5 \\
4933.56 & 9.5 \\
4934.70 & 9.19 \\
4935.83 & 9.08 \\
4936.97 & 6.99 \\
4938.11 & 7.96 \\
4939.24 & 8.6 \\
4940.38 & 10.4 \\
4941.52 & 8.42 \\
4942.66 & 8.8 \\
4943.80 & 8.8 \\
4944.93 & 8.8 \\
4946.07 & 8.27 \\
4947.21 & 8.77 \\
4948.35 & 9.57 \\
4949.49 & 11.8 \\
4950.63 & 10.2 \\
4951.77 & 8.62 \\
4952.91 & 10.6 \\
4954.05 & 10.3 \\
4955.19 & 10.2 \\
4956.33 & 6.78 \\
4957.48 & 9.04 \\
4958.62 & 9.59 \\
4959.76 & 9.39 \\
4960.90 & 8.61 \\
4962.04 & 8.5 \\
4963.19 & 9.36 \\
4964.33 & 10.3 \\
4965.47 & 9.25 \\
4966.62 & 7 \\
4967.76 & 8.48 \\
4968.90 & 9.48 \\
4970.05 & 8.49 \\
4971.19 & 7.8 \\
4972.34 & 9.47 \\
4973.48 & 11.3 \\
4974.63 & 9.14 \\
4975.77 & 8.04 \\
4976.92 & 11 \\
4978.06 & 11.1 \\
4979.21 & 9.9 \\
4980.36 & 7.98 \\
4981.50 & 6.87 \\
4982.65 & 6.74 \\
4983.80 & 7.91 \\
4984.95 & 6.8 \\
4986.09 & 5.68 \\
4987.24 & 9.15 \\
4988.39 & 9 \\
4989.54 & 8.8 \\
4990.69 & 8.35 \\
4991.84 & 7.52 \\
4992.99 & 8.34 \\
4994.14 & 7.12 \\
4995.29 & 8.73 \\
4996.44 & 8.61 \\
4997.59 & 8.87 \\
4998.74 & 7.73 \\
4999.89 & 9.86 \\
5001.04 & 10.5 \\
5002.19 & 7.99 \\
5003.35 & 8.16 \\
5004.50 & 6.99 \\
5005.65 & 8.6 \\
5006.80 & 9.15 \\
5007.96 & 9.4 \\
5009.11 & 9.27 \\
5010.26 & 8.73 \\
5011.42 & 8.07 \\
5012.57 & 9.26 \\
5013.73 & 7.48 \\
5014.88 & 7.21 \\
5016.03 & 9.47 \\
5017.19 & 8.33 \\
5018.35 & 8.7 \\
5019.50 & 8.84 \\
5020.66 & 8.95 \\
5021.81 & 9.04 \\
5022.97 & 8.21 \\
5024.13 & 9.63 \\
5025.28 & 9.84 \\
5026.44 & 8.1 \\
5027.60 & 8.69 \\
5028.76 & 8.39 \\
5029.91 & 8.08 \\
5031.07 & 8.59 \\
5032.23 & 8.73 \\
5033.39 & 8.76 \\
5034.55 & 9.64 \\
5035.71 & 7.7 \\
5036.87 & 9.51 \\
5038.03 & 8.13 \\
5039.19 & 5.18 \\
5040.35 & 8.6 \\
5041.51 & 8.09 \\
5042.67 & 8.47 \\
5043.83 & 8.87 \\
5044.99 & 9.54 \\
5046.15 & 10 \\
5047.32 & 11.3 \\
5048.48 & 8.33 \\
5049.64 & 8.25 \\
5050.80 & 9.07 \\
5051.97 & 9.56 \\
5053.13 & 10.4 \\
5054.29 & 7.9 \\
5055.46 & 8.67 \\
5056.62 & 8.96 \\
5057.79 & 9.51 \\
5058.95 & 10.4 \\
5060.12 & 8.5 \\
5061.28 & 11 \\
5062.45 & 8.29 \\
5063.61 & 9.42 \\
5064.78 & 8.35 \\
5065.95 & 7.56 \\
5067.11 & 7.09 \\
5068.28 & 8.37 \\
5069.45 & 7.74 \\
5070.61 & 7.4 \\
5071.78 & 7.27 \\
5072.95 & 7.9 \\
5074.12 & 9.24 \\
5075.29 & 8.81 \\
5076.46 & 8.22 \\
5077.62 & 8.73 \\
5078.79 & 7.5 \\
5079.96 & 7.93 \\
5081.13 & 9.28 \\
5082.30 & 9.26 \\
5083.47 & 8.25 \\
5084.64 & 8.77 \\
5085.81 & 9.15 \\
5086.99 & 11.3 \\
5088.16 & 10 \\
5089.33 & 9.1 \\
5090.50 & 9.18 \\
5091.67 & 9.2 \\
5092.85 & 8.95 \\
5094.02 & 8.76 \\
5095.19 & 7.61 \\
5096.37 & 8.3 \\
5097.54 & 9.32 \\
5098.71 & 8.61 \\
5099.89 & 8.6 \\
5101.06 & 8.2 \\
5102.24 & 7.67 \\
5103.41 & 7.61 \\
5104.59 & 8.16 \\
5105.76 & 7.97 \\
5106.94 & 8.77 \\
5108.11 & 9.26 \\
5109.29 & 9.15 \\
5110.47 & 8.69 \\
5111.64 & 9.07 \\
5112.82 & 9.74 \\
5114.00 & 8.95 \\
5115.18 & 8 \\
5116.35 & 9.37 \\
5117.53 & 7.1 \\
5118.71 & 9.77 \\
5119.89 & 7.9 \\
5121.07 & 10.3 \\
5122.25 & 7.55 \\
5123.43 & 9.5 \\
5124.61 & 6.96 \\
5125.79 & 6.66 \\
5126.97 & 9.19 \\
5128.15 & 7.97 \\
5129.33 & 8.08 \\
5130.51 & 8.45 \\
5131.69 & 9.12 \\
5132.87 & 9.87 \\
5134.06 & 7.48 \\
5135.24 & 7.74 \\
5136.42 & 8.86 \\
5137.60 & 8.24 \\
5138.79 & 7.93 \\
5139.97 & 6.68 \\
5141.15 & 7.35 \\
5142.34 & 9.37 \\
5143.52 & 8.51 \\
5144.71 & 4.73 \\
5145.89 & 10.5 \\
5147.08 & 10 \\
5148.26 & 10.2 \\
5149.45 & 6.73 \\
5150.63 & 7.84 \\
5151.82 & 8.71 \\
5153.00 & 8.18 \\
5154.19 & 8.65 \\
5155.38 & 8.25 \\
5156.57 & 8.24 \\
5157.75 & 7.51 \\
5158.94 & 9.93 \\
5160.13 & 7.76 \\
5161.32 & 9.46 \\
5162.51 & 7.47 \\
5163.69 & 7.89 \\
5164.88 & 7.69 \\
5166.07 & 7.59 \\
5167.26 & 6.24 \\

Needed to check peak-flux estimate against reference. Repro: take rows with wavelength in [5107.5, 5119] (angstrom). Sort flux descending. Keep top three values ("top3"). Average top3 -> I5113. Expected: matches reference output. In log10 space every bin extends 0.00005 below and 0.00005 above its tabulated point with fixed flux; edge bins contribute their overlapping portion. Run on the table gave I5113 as 9.6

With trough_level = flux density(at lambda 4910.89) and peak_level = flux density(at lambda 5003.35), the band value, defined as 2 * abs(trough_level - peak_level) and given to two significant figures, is 2.0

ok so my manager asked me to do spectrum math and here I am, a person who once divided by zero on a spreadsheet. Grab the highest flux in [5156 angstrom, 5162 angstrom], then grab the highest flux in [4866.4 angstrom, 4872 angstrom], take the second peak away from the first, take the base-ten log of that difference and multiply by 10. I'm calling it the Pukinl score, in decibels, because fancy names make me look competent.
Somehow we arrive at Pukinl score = -5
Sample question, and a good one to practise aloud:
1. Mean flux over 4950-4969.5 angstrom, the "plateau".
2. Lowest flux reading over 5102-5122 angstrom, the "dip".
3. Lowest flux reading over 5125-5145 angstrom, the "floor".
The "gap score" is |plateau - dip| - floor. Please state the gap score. -2.67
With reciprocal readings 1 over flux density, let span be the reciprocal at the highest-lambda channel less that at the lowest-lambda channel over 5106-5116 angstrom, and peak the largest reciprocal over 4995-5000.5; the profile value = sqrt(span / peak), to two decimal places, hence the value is 0.29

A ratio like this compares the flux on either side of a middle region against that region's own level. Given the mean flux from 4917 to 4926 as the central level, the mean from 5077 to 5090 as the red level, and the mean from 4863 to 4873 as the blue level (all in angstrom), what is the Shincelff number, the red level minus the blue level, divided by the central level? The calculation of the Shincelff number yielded 0.14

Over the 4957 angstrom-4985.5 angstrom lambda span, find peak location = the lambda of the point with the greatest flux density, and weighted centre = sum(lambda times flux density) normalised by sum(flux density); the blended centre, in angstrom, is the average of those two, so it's 4972.2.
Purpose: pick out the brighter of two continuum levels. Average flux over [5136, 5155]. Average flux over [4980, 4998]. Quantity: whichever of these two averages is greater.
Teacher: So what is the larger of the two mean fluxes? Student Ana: 8.3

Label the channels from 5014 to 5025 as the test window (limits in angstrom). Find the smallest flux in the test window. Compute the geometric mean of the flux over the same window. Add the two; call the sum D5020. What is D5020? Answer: 15.9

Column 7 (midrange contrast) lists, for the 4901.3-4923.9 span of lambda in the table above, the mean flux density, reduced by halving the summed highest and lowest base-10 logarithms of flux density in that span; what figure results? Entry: 7.62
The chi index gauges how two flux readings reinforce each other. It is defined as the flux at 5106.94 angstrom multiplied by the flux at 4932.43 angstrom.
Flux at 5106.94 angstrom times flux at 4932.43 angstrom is 101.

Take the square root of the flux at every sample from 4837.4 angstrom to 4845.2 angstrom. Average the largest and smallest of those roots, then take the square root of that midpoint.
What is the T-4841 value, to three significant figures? 1.72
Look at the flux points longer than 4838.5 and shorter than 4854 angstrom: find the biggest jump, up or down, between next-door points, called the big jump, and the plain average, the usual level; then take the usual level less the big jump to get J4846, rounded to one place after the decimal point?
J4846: 6.0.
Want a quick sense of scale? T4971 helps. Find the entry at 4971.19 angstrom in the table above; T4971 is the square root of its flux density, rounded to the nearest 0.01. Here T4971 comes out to 2.79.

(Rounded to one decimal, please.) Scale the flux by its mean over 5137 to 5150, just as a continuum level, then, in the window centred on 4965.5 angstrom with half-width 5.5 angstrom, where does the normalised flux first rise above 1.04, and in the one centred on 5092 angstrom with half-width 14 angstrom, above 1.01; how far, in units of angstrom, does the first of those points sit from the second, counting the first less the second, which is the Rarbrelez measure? -120.2 angstrom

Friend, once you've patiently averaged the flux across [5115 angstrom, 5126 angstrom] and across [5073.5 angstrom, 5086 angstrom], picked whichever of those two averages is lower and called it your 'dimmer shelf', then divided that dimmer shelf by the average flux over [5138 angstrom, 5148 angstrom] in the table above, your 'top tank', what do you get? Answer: 1.02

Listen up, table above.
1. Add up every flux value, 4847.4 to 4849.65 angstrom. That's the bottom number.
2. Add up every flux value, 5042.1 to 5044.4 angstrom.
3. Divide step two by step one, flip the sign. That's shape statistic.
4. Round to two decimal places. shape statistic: -0.97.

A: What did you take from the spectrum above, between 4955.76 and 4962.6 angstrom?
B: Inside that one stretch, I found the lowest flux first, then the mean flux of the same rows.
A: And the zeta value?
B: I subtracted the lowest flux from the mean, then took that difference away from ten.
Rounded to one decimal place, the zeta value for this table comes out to 8.1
